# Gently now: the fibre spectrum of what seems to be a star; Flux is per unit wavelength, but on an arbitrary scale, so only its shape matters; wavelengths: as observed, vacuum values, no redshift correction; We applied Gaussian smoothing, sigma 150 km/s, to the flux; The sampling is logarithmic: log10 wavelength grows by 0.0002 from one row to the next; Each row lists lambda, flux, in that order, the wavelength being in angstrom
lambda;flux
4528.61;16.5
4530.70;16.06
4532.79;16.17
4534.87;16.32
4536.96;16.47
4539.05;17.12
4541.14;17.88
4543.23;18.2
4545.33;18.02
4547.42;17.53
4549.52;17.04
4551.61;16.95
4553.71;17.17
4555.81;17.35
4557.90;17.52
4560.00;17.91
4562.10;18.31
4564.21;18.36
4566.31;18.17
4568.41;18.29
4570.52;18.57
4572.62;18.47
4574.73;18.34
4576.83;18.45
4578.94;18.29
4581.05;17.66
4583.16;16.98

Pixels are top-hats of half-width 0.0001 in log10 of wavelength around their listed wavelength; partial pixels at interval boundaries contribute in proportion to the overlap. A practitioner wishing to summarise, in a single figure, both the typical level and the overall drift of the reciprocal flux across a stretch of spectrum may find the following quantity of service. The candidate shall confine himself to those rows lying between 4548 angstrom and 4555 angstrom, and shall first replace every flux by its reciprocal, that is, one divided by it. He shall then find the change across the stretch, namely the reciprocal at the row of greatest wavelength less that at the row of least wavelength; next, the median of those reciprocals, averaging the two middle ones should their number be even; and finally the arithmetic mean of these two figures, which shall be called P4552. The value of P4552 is 0.0291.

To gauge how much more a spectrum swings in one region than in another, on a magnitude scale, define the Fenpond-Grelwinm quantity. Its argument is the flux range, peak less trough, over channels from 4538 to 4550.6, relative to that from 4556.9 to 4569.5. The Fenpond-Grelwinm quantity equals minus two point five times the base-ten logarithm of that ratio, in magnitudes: -0.4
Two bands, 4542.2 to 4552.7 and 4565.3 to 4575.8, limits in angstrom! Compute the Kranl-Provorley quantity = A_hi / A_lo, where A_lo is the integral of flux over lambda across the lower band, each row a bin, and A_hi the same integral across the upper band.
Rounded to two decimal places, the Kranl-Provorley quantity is 1.05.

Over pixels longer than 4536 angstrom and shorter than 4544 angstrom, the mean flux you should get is 17.4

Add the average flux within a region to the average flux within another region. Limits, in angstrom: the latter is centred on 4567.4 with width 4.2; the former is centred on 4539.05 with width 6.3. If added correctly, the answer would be 35.4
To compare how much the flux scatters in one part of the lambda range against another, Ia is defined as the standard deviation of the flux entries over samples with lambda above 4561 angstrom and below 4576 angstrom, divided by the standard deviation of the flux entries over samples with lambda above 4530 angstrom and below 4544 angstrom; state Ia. 0.1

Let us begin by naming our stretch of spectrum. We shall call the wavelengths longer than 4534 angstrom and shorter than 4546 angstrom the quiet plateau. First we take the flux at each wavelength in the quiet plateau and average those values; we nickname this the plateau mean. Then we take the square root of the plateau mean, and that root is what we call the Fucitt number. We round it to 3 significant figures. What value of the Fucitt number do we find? 4.16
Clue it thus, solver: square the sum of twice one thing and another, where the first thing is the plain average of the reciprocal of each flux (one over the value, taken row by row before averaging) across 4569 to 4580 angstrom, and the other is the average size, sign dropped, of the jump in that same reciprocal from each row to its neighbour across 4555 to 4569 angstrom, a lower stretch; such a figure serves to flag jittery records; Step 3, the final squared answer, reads 0.0119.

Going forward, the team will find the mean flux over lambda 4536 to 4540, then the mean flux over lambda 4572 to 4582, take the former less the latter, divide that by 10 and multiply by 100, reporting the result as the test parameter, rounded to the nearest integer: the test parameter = -14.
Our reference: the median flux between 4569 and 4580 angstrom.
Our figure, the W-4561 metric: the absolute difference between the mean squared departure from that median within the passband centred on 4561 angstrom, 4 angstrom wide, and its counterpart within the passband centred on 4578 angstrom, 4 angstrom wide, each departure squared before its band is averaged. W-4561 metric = 0.1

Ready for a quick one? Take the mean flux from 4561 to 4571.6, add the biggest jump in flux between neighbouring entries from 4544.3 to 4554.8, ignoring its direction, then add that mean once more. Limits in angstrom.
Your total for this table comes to 37.2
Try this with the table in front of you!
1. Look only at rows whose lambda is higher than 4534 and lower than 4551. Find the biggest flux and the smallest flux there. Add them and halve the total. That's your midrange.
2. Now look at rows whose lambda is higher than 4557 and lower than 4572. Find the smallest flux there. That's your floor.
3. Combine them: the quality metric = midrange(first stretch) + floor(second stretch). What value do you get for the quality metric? 34.78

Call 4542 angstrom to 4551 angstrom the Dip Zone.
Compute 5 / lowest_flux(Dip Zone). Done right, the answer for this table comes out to 0.293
